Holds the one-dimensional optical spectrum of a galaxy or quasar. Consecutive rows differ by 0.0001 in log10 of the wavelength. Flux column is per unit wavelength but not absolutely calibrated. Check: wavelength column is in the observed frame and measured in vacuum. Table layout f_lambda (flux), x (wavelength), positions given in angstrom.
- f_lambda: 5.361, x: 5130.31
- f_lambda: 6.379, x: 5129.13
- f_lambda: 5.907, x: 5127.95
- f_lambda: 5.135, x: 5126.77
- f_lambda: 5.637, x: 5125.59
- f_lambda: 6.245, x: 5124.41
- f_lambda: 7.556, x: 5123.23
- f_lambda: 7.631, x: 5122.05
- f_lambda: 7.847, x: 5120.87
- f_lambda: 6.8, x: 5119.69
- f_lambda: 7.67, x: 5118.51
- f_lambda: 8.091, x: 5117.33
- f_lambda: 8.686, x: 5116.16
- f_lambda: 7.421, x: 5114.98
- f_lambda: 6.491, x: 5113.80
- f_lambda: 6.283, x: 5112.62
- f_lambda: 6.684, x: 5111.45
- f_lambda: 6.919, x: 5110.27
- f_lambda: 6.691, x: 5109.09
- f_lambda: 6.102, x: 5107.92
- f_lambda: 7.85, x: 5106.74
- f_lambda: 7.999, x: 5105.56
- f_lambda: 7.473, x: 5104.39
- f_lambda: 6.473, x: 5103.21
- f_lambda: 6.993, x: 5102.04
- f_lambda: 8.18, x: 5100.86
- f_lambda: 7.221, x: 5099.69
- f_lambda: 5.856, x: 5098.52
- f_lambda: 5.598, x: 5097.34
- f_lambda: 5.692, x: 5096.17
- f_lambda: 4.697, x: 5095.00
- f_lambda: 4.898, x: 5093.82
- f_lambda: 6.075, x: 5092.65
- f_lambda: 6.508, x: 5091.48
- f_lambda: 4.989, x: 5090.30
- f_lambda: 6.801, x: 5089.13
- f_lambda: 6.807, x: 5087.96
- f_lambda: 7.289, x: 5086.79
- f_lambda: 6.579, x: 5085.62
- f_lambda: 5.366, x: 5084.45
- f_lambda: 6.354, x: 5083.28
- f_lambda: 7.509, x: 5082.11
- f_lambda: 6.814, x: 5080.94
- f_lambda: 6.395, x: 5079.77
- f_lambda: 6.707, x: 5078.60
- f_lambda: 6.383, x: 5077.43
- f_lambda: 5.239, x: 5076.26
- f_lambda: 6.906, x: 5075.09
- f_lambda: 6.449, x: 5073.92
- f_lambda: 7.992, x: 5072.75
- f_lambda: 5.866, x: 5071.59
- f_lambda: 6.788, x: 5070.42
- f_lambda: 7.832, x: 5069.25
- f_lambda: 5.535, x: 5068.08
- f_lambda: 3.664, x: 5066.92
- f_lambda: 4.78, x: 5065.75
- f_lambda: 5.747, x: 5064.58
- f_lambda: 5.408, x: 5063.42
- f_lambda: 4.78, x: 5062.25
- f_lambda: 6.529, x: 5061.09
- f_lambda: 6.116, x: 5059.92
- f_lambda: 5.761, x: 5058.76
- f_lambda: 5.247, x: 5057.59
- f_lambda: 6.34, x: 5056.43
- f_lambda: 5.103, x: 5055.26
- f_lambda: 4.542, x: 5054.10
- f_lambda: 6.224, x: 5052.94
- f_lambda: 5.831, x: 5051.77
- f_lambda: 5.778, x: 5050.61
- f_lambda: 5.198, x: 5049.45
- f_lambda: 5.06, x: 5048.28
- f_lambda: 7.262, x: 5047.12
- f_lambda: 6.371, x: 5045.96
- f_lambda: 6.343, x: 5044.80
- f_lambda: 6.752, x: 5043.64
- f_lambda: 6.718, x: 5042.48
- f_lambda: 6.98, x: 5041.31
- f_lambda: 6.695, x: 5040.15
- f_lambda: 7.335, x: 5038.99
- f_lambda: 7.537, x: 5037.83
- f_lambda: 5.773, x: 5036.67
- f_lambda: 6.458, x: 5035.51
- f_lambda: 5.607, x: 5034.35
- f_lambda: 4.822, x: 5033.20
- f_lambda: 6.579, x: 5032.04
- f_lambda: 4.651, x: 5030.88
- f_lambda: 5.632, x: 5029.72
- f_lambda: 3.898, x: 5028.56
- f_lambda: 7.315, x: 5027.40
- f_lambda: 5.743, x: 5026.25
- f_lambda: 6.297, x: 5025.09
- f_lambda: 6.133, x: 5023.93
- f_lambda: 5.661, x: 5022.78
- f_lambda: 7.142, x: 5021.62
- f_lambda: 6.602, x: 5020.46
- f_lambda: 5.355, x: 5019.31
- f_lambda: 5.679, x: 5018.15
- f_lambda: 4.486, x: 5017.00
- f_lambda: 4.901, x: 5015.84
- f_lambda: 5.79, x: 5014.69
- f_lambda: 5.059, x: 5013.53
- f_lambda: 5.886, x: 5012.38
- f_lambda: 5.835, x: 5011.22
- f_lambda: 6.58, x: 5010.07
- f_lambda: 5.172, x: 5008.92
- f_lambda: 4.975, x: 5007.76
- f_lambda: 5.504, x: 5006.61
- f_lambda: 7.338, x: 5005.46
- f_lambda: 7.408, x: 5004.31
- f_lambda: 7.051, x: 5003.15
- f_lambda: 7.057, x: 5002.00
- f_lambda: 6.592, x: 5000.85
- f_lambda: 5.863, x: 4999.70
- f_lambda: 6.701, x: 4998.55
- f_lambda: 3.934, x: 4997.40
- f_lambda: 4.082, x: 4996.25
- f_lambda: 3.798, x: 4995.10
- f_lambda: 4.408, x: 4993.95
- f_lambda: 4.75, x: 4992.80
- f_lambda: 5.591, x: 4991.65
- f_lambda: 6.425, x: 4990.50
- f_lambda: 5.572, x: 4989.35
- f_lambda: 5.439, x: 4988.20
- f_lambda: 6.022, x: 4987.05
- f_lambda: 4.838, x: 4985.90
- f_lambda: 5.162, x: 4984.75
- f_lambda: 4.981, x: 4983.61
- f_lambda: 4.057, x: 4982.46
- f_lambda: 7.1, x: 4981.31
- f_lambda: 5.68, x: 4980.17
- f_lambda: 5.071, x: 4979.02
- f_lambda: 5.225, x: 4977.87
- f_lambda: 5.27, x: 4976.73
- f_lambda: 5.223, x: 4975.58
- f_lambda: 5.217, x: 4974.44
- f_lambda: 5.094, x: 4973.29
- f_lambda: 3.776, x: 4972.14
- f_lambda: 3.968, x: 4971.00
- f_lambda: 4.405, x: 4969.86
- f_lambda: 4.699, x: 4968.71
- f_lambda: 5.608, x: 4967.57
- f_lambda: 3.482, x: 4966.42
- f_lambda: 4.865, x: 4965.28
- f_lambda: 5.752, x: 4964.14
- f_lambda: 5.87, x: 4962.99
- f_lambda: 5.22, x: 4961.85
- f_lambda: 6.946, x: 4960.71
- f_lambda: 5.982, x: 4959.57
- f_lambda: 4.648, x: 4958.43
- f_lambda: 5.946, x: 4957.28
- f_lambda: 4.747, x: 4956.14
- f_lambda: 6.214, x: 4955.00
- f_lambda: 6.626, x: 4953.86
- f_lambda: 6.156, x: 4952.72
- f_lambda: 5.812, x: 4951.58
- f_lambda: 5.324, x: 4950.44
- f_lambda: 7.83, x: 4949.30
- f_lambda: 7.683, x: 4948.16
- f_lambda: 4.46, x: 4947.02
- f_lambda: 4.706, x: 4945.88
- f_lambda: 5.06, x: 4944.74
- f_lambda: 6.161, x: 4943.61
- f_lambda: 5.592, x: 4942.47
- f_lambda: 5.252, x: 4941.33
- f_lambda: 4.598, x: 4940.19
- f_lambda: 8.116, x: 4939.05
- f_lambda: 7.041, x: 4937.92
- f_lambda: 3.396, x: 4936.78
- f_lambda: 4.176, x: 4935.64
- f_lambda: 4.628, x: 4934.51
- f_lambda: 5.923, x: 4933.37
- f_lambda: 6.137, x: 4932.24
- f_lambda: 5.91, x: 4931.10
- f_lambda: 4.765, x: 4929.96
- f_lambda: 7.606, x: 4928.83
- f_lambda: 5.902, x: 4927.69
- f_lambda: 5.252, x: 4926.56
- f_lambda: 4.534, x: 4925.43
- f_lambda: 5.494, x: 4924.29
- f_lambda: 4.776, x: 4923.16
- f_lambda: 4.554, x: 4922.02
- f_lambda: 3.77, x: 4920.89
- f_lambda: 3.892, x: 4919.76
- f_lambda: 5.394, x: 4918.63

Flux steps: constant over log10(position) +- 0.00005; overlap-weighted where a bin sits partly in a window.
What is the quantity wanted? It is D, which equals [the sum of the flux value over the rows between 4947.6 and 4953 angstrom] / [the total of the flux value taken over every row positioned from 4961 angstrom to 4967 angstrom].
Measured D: 1.30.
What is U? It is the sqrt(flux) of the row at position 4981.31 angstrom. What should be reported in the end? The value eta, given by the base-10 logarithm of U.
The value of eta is 0.43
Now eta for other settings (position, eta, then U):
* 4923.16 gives 0.34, 2.2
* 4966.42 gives 0.27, 1.9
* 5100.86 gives 0.46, 2.9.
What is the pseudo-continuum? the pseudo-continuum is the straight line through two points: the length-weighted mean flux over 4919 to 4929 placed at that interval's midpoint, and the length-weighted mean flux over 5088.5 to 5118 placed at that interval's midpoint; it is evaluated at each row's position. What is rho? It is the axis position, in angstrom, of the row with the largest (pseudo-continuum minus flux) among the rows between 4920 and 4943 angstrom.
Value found 4936.78 angstrom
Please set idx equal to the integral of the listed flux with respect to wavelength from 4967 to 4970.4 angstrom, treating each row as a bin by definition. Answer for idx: 17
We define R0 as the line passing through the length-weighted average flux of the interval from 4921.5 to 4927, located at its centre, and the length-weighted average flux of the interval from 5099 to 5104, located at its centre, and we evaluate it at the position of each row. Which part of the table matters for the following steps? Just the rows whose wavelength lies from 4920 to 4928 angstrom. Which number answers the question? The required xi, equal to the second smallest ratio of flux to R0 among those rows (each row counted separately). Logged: 0.92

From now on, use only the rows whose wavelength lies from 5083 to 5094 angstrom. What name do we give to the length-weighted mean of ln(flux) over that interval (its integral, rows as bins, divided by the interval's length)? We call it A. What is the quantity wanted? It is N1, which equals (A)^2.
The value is 3.31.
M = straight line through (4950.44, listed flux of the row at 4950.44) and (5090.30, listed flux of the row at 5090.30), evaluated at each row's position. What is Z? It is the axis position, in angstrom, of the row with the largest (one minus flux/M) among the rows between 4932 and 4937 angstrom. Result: 4936.78 angstrom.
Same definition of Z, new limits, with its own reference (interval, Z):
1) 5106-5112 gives 5107.92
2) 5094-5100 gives 5095.00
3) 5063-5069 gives 5066.92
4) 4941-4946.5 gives 4945.88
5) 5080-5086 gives 5084.45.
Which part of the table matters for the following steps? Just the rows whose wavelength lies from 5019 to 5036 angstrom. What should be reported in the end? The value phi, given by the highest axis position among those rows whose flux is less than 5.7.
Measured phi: 5034.35 angstrom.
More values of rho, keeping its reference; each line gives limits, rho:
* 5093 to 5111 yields 5095.00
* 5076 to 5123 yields 5095.00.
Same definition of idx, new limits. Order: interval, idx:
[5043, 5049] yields 38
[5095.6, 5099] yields 19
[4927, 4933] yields 36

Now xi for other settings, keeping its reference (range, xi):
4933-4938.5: 0.83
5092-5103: 0.69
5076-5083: 0.92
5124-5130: 0.75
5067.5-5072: 0.86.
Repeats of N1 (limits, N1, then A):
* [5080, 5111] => 3.48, 1.87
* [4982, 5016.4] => 2.89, 1.70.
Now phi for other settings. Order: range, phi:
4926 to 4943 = 4942.47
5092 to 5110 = 5097.34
